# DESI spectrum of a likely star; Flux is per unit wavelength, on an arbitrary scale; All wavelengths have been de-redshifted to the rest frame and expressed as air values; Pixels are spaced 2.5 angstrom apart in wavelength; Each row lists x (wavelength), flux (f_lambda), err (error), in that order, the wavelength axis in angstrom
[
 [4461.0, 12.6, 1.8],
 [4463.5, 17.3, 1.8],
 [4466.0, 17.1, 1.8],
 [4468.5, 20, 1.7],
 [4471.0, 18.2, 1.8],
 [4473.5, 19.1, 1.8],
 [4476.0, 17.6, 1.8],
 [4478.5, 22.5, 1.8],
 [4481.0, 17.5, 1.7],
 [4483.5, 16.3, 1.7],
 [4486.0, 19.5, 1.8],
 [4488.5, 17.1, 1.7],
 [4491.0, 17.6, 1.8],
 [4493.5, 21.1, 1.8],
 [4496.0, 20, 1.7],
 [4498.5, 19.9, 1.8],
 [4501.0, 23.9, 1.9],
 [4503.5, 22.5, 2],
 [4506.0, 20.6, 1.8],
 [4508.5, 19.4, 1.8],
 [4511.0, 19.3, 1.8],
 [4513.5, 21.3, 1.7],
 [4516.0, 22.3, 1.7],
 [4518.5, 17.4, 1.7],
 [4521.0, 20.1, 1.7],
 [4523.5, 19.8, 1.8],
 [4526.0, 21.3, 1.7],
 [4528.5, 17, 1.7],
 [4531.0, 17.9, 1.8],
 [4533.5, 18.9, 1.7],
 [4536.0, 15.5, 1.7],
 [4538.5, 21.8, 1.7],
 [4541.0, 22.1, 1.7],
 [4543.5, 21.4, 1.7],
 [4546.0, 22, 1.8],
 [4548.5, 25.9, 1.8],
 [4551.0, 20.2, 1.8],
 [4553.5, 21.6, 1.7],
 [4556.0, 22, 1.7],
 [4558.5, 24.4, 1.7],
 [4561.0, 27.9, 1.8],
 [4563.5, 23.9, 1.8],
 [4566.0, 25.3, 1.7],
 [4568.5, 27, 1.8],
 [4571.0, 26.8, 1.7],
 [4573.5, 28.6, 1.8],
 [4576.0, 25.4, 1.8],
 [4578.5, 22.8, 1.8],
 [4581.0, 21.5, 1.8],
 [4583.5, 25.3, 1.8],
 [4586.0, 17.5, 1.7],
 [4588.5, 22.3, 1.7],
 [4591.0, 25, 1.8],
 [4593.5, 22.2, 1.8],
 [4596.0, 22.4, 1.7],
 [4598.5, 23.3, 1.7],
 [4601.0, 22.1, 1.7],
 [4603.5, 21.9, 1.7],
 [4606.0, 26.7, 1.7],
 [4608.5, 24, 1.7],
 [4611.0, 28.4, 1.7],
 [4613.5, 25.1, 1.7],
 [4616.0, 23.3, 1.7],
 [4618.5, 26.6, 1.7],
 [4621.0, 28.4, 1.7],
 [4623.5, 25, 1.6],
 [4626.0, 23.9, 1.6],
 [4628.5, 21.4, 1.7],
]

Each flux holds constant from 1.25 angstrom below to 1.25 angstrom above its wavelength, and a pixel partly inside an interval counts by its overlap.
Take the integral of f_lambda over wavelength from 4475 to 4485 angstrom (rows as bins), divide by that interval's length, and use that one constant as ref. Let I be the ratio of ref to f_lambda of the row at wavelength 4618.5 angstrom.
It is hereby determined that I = 0.70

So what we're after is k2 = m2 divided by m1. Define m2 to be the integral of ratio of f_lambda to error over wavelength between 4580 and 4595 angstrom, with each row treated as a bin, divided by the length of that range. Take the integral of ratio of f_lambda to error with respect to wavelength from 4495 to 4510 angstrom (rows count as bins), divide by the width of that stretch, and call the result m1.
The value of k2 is 1.10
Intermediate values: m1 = 11.5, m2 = 12.6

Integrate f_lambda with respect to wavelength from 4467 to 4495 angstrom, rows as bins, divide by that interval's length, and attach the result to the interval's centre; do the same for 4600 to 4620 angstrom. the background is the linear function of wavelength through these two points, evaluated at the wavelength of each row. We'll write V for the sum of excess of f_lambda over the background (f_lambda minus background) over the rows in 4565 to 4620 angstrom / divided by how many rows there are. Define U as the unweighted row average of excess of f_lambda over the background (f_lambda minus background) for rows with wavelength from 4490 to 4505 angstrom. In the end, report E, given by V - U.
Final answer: -1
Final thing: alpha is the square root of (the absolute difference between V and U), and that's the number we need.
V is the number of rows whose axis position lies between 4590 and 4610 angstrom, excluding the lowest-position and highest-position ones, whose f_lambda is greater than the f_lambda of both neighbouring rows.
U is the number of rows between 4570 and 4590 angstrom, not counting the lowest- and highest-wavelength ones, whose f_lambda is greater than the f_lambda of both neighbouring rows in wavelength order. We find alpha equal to 0.0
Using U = 2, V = 2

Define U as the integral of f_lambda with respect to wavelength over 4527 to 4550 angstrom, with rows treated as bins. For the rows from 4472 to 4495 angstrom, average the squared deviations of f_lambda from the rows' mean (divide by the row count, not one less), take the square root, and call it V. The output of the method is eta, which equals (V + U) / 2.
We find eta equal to 234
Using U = 467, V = 1.9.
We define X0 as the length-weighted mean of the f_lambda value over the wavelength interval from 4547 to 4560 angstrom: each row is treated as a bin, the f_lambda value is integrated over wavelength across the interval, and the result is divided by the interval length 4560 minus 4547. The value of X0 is 23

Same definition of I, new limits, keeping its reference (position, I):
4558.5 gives 0.76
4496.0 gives 0.93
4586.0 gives 1.06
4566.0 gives 0.73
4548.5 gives 0.72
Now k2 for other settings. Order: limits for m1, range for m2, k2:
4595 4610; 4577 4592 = 0.92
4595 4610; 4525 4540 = 0.79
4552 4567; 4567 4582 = 1.03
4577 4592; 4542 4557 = 1.00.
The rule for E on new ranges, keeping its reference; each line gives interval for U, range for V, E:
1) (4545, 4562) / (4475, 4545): -2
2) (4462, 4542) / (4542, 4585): 2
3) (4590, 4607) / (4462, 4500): 1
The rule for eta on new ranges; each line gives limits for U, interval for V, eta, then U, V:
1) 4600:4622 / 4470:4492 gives 278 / 554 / 1.7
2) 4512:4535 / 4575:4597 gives 226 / 449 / 2.3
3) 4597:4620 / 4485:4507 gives 284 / 566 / 2.0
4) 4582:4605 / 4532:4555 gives 260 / 517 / 2.6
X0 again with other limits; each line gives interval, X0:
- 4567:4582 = 25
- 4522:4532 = 19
